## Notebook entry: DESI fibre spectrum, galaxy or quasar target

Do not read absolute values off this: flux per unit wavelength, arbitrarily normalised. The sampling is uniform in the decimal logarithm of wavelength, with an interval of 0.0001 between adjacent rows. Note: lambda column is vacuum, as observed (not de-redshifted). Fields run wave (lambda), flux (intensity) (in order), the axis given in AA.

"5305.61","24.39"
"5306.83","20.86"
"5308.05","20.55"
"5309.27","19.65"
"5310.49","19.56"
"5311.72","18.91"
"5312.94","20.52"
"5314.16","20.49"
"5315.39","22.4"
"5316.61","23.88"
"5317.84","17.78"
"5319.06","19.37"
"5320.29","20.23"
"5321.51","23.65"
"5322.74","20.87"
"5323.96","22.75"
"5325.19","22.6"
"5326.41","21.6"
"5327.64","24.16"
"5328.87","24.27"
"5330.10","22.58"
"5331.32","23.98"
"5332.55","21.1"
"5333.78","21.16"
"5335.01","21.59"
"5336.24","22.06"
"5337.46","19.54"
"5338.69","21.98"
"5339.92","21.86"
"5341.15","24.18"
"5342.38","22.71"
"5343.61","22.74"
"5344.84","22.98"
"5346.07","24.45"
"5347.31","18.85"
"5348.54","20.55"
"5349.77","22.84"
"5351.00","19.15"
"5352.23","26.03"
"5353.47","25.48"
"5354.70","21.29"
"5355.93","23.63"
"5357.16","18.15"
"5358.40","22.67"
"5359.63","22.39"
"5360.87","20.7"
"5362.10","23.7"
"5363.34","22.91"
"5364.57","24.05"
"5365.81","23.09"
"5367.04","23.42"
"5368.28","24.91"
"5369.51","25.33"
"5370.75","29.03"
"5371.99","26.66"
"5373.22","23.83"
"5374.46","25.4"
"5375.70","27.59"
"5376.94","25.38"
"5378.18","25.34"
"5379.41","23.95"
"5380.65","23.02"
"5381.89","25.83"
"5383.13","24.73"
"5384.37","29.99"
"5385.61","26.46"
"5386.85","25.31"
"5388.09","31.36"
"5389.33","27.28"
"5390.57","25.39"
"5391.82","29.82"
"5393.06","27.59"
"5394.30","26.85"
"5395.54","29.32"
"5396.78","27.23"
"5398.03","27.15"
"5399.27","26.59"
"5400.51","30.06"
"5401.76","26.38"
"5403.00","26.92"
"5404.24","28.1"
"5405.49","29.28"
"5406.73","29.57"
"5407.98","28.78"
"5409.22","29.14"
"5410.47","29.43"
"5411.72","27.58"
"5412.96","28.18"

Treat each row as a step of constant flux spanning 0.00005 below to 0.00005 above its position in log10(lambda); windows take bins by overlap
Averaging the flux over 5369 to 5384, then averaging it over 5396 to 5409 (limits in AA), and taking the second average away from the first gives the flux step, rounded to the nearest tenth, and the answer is -2.5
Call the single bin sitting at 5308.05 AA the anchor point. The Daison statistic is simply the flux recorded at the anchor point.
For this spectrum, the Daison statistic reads 20.55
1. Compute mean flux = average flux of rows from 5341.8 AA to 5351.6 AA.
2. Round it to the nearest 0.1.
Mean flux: 21.8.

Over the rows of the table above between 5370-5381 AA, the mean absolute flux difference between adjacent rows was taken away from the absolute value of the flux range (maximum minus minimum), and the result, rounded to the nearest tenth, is 4.3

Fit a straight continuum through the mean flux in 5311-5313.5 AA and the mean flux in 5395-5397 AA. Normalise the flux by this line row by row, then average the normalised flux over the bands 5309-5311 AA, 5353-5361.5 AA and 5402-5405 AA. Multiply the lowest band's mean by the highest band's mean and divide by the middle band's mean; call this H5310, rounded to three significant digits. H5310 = 1.05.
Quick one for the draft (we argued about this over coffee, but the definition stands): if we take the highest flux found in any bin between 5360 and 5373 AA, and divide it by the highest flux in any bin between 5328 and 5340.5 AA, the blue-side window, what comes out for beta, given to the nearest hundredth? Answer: 1.20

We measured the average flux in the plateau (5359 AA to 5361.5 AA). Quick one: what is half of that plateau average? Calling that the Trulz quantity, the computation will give 10.8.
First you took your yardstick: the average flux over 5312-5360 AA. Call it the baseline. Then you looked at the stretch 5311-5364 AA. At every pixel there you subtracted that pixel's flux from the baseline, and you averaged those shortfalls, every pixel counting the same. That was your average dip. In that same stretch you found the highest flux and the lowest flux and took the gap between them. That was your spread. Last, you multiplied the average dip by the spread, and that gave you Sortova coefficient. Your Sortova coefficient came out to 0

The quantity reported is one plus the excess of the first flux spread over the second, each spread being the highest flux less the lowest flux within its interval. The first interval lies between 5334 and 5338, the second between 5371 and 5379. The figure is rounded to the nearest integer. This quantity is 0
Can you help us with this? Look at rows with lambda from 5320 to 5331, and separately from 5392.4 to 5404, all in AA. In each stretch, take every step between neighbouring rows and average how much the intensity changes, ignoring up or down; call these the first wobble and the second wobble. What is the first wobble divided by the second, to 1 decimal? 1.0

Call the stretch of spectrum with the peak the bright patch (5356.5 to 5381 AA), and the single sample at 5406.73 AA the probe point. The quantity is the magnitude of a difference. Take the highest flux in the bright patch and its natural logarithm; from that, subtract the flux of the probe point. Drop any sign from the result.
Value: 26.2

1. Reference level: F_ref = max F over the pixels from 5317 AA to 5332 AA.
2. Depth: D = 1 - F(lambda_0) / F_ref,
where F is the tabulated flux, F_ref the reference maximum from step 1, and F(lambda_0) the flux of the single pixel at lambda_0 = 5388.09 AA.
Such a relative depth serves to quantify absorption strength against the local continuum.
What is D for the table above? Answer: -0.29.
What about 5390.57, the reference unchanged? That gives -0.05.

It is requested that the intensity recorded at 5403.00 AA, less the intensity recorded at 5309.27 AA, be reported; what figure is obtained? 7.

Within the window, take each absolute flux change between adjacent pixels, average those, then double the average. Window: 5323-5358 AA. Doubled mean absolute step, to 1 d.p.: 4.0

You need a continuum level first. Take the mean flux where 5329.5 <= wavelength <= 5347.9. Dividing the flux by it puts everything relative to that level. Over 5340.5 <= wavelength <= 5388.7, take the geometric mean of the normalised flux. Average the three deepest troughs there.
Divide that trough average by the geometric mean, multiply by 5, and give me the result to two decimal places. 3.91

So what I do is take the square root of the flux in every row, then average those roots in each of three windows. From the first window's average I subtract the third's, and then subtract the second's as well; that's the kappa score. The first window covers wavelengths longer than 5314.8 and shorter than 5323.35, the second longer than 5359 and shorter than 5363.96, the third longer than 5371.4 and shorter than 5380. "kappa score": -5.2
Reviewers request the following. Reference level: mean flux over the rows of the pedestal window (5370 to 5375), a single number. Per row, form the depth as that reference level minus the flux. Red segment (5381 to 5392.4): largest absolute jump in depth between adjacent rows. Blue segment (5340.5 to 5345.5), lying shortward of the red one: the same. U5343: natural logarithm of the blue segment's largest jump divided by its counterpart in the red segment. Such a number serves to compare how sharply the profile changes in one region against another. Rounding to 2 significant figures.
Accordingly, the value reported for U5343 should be -1.4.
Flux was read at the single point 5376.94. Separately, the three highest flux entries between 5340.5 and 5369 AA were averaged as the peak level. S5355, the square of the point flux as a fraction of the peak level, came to 0.99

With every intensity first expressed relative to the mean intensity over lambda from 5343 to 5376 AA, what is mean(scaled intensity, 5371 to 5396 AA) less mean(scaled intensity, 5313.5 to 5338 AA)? 0.20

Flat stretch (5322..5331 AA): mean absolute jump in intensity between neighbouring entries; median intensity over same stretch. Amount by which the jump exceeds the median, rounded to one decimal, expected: -21.4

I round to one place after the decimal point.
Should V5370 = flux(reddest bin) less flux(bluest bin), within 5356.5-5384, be 6.6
